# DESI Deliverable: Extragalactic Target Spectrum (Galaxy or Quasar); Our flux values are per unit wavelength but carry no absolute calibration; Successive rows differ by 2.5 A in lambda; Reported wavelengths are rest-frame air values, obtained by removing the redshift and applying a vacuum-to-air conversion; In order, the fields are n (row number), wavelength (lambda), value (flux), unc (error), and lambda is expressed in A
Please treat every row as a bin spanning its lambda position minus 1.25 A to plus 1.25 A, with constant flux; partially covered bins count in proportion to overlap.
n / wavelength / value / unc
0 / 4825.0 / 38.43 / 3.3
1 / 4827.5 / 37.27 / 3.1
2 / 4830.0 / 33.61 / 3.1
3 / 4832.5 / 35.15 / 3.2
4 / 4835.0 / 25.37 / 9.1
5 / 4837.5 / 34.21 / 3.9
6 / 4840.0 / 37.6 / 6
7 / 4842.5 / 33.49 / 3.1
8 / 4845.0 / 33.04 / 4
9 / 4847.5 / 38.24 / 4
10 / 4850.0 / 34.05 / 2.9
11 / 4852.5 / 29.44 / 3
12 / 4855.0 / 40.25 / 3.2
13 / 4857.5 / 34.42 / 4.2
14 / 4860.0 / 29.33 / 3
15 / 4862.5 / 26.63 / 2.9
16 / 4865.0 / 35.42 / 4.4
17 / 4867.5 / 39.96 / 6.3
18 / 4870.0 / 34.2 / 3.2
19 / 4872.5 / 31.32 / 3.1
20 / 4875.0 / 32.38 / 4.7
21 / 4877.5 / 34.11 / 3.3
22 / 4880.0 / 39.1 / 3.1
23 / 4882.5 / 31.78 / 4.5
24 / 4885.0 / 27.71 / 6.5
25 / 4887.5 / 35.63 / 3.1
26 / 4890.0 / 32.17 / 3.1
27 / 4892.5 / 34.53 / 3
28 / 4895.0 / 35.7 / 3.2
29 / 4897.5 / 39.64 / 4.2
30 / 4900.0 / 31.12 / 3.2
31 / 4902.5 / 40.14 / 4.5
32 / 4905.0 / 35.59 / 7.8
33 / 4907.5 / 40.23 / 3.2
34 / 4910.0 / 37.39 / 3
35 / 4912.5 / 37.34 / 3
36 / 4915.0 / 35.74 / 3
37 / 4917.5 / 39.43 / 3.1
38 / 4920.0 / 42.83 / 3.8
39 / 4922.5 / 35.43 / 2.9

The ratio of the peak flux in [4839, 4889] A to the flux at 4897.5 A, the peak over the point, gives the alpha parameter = 1.02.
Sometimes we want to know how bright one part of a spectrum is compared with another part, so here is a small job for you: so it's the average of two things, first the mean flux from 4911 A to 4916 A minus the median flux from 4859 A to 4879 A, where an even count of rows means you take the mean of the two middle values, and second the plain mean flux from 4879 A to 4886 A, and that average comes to 18.1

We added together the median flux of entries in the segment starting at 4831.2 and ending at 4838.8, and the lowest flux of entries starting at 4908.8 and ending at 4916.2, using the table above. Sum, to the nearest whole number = 70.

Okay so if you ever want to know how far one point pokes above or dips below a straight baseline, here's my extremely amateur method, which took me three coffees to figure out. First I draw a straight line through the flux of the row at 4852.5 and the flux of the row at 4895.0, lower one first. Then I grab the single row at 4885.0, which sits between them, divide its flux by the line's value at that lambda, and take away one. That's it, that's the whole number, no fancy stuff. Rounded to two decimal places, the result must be -0.19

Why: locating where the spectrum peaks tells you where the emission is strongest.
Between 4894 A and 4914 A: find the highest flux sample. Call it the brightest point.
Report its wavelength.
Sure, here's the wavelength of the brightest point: 4907.5 A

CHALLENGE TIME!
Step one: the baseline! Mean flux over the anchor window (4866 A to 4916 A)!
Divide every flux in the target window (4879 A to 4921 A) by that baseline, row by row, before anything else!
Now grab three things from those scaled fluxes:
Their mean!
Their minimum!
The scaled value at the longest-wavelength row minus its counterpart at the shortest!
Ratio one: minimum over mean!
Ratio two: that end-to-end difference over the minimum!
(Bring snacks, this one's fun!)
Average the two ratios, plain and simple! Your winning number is 0.45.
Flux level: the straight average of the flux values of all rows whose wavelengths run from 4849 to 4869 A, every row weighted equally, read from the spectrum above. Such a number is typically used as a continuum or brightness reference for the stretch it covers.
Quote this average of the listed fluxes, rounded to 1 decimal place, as 33.7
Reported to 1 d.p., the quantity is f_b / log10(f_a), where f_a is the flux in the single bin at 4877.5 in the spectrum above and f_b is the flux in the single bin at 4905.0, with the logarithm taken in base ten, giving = 23.2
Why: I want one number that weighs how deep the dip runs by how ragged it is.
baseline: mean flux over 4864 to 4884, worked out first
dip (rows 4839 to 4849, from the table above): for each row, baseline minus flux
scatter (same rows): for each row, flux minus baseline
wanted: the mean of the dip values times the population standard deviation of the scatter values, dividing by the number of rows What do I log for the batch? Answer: -1.9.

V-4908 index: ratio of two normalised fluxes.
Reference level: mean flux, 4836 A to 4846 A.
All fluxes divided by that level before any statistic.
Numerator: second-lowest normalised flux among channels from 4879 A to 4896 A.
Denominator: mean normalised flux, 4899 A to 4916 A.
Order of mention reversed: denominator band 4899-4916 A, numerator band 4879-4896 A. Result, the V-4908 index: 0.86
